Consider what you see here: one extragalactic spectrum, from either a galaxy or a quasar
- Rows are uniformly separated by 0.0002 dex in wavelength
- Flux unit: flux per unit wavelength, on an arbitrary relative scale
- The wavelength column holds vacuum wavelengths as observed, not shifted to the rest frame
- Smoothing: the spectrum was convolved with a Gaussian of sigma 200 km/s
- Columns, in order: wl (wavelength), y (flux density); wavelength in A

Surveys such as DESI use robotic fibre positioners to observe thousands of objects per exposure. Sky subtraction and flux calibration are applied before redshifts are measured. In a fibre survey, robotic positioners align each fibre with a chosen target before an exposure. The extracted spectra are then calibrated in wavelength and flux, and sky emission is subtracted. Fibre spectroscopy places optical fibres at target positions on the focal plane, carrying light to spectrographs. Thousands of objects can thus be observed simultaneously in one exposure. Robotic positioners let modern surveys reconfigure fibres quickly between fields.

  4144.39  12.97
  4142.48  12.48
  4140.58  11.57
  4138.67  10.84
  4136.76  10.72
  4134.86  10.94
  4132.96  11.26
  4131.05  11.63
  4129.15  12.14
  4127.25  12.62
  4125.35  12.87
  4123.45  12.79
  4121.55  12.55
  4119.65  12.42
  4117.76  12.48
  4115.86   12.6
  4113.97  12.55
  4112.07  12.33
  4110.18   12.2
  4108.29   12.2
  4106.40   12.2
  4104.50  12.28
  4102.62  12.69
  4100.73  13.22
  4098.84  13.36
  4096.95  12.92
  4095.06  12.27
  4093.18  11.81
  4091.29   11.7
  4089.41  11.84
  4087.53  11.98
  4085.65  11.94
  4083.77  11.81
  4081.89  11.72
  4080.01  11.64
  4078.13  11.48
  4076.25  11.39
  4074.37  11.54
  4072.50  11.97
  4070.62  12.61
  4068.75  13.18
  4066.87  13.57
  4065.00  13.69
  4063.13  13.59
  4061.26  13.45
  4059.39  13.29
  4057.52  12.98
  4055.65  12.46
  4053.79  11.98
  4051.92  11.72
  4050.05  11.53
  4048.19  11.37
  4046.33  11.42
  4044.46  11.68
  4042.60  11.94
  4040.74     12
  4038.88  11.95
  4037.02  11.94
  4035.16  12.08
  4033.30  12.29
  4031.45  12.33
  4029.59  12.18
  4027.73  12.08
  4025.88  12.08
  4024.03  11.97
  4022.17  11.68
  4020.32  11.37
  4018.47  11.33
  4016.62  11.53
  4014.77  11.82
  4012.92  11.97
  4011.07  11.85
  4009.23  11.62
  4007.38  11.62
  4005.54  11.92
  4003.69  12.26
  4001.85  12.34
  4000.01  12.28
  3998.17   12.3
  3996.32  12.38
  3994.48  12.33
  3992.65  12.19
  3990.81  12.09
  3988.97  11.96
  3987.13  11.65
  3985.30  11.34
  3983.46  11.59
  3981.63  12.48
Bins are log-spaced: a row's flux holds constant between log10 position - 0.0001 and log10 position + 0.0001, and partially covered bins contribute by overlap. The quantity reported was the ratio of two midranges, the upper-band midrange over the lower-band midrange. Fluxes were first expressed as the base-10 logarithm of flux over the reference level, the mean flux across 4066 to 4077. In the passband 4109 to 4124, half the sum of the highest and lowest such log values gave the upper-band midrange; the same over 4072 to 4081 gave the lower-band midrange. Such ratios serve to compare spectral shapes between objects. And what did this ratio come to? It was -0.2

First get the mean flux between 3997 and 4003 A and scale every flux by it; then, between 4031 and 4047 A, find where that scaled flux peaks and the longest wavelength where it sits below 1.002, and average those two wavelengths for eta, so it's 4038.9 A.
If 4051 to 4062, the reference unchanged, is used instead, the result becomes 4057.5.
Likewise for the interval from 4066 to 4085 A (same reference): 4075.3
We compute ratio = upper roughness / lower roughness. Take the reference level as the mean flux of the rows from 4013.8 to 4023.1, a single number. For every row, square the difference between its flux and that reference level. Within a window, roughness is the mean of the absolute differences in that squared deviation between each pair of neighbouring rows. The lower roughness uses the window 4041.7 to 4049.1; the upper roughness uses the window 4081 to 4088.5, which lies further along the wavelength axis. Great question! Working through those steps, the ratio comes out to 1.0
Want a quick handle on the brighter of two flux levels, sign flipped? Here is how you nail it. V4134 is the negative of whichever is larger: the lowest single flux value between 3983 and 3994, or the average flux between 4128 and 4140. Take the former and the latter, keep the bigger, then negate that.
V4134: -11.34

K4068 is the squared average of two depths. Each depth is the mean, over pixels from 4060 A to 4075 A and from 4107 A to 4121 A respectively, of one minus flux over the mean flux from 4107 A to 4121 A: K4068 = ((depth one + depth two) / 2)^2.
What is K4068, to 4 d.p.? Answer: 0.0005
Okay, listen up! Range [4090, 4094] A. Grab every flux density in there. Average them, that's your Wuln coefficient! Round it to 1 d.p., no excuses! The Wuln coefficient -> 11.8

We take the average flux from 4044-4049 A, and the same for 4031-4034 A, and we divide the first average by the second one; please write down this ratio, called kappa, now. 0.93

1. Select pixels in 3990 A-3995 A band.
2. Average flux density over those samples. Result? 12.2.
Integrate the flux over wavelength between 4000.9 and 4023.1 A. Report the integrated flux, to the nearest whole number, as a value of 261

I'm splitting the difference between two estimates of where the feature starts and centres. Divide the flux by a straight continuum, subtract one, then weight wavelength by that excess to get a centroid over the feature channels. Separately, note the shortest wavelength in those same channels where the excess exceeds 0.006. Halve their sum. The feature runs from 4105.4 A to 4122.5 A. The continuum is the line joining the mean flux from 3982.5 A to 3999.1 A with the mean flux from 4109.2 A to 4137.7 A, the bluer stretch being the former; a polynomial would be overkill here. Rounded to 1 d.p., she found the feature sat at 4111.3 A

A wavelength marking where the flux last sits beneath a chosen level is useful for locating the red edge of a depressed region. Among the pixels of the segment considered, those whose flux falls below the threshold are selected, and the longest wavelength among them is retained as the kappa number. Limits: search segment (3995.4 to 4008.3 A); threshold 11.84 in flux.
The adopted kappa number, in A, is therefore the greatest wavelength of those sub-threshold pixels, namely 4007.38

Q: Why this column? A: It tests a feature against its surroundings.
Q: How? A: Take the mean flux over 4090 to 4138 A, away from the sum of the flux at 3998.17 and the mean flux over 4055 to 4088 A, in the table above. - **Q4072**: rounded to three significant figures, 12.5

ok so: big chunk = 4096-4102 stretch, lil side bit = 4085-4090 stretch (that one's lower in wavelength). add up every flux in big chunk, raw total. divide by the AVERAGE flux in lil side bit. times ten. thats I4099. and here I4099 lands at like 33.1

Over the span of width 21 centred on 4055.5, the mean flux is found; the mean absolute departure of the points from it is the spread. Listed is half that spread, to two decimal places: 0.41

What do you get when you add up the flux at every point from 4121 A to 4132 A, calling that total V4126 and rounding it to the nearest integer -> 75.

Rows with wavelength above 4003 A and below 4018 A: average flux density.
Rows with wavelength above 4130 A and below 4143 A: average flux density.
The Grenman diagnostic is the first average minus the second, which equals 0.48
